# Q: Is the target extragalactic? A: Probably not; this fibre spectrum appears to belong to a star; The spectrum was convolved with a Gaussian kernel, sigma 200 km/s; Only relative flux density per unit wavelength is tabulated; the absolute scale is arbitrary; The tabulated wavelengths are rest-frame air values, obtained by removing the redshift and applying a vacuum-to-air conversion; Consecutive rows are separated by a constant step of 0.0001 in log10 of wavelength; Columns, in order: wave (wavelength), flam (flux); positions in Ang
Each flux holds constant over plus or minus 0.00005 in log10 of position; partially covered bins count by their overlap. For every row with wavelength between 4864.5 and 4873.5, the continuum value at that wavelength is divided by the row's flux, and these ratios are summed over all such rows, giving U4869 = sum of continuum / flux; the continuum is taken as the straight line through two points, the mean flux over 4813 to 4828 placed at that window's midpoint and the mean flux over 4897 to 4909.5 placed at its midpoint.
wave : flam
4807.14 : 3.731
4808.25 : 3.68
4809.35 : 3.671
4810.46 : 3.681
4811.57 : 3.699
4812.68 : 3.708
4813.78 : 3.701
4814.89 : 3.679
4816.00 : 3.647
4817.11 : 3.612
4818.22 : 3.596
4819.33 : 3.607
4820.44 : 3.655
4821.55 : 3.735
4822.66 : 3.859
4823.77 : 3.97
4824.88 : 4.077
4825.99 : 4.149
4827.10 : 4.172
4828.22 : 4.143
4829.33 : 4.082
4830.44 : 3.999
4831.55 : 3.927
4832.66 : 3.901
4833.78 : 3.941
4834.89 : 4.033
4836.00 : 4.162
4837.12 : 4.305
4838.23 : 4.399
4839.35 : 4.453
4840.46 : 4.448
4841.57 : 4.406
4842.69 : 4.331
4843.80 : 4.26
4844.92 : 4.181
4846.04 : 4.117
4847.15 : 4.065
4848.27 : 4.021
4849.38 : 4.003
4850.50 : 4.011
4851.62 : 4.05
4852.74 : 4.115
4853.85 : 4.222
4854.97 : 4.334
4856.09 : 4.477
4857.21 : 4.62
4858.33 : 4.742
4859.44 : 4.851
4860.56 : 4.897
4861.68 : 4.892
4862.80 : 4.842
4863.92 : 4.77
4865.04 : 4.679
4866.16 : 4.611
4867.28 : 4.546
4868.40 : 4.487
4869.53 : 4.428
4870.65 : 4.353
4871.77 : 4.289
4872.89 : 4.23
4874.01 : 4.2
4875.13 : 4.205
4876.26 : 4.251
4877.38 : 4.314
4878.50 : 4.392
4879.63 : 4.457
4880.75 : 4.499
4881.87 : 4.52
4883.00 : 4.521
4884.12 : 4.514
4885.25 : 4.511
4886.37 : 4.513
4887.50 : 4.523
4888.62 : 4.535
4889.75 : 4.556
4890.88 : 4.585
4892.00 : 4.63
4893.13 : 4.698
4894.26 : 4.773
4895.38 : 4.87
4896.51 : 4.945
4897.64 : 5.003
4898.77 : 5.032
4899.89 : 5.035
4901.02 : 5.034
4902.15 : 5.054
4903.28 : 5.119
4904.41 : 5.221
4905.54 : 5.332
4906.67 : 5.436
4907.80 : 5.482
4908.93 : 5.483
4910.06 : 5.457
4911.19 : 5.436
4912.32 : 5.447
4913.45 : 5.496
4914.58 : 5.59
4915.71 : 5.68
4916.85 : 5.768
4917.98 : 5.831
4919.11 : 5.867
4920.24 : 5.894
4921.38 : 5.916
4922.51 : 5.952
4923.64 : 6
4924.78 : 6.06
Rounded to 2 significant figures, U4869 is 8.3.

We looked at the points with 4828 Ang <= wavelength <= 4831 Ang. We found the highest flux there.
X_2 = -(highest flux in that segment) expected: -4.1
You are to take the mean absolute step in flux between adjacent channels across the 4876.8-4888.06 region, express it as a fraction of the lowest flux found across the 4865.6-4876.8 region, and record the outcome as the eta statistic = 0.006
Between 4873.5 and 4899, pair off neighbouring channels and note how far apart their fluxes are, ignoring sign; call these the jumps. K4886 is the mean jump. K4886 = 0.0387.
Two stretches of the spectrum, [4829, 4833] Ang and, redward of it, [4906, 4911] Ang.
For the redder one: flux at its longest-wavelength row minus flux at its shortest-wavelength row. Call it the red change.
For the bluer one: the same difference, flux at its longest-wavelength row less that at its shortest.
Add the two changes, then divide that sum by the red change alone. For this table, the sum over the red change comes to -7.6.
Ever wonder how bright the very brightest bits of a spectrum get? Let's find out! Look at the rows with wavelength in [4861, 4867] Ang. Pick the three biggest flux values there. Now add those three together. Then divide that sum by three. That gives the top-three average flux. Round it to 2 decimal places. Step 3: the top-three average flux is 4.83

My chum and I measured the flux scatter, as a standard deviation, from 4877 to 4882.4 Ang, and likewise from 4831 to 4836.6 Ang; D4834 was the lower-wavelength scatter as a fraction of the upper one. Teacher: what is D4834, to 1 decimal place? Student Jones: 1.3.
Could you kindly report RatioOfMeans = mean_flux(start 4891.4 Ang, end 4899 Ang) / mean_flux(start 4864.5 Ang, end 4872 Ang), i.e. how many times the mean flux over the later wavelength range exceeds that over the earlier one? 1.08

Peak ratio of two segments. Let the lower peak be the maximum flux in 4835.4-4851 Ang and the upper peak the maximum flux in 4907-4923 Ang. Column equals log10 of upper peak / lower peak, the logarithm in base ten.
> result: 0.126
